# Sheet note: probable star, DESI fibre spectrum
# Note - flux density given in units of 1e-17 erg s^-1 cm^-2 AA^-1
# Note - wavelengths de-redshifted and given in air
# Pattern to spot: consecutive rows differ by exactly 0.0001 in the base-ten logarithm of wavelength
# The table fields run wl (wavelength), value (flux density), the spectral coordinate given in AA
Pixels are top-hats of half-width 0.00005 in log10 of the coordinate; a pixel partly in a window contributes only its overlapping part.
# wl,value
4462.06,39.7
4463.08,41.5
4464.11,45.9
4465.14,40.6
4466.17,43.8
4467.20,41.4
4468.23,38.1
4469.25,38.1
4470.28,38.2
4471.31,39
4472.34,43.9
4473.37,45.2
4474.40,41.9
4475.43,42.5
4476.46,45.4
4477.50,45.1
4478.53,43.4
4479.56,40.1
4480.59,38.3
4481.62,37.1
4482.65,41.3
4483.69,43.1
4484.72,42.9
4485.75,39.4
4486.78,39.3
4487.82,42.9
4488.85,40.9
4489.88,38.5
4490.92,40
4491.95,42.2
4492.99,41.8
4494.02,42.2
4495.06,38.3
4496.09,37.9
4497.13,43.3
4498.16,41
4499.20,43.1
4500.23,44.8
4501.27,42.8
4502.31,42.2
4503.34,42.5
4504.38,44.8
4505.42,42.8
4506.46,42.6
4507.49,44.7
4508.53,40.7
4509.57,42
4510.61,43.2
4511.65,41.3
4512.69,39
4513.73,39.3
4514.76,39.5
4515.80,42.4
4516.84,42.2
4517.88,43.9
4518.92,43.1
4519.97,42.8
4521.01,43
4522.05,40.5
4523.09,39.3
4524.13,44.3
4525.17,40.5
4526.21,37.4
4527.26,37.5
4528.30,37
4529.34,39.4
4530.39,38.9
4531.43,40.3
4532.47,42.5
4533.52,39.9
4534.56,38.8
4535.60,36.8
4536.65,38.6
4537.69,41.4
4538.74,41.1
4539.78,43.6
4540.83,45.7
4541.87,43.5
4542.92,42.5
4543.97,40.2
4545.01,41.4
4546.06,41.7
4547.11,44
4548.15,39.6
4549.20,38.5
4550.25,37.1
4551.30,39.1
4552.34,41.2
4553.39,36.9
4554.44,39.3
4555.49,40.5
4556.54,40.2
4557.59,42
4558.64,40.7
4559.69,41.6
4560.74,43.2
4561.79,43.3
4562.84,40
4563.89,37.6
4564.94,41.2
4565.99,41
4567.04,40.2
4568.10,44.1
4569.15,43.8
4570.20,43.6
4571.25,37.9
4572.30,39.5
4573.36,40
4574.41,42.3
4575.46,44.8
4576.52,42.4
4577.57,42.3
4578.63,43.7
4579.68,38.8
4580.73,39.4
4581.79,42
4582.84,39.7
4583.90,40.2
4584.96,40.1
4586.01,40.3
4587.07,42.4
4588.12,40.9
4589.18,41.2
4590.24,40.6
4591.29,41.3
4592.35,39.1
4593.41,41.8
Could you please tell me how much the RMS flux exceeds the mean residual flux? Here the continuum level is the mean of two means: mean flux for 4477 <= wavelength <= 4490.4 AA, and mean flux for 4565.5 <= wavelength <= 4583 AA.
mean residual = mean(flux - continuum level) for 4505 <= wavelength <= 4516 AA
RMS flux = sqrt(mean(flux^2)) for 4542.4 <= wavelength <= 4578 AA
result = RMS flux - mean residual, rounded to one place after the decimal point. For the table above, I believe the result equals 40.7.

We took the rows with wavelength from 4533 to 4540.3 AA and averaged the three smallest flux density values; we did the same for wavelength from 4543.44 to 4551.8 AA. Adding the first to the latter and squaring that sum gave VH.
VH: 5822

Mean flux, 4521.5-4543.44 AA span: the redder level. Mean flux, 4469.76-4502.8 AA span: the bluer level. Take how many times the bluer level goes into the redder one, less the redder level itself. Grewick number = -39.5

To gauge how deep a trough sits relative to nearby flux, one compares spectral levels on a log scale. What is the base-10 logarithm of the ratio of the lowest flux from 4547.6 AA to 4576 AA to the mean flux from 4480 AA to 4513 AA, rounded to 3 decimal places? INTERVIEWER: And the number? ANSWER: -0.051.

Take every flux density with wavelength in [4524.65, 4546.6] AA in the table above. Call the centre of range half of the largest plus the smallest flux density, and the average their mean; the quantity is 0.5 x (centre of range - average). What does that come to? 0.42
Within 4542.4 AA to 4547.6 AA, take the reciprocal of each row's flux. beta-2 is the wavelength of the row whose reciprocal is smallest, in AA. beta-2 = 4547.11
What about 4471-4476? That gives 4473.37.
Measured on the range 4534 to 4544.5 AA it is 4540.83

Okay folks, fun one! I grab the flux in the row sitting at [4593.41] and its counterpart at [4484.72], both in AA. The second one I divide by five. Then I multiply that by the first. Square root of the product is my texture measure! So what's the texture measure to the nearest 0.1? 18.9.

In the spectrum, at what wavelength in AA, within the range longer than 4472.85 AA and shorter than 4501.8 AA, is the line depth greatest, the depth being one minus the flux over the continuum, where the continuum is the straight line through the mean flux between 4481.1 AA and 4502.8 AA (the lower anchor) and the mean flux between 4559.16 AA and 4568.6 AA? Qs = 4481.62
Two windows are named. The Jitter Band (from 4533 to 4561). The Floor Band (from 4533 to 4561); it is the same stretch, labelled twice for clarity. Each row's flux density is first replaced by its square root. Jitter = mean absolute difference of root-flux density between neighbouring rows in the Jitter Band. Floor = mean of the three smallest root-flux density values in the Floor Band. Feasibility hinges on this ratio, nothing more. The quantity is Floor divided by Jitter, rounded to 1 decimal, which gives 43.1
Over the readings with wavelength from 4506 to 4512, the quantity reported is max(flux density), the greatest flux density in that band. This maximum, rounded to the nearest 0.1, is 44.7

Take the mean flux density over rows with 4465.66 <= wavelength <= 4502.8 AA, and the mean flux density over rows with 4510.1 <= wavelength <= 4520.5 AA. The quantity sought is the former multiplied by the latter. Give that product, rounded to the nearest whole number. 1724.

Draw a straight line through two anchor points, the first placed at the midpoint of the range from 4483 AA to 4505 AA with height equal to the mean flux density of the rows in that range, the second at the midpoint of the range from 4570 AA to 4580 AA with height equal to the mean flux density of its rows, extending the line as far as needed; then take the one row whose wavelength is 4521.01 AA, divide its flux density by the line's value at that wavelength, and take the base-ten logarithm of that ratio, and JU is 0.015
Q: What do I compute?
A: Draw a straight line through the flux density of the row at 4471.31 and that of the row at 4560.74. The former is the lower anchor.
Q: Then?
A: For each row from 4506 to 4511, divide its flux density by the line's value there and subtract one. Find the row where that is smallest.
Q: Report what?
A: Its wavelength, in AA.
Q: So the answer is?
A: 4508.53 AA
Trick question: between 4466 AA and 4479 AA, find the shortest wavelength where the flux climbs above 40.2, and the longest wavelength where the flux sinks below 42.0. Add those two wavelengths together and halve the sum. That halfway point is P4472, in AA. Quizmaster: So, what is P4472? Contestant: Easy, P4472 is 4470.3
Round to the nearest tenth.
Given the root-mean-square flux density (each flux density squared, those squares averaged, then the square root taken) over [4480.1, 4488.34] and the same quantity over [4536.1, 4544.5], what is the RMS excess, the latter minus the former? 1.5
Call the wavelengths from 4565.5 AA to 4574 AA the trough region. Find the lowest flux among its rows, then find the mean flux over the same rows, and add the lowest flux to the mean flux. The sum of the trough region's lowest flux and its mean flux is 79.2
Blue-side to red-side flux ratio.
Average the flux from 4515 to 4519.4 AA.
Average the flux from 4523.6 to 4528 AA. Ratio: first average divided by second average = 1.07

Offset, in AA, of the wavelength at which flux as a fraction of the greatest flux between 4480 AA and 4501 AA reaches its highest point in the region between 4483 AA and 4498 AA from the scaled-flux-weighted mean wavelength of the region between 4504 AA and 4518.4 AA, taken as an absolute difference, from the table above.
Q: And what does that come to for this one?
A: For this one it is 13.9 AA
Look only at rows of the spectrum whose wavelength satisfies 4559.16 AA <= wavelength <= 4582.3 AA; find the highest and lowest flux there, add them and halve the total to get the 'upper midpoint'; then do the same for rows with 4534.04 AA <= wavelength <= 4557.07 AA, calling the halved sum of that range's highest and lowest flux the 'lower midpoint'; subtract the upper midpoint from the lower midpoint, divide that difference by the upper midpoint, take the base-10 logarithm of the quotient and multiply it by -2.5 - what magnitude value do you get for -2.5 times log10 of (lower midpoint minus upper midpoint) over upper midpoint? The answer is 7.3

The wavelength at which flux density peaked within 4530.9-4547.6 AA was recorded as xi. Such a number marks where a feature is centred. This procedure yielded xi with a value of 4540.83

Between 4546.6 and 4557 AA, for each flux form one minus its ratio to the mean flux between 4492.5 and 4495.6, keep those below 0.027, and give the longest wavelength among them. 4556.54 AA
